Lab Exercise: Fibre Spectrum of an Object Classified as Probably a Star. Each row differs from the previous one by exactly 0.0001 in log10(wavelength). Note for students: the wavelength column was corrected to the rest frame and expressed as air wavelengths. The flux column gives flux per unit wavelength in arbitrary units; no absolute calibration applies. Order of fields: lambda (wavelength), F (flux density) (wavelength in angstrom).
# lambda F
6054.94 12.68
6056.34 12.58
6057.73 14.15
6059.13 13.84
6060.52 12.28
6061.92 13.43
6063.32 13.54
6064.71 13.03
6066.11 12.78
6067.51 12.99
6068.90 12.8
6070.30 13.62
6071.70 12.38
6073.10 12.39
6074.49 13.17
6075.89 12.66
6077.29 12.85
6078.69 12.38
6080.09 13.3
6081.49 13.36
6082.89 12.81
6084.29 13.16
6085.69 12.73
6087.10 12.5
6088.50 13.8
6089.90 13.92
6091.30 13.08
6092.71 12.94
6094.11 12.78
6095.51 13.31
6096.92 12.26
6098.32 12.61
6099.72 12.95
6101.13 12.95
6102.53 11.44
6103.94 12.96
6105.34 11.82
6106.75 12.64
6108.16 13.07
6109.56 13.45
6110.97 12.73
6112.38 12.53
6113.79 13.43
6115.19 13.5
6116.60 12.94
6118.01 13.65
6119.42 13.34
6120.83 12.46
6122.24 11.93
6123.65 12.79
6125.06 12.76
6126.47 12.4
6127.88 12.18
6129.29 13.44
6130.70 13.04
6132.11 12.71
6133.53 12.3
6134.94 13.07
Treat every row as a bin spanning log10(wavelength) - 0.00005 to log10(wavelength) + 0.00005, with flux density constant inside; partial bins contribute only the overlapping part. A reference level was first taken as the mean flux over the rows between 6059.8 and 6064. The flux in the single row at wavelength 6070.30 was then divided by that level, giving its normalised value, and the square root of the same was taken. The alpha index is 1.02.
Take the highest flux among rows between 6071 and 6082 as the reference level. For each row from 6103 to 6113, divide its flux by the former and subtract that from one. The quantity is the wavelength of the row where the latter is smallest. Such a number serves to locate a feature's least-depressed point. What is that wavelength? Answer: 6109.56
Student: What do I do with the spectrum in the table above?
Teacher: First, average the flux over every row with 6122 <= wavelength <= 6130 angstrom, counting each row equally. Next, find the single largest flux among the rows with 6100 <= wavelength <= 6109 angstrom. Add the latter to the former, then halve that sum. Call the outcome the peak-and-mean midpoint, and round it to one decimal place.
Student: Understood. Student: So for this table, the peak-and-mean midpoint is 12.8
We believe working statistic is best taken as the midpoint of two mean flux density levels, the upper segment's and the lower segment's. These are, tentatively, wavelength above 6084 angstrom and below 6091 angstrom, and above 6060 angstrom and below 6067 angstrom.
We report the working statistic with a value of 13.1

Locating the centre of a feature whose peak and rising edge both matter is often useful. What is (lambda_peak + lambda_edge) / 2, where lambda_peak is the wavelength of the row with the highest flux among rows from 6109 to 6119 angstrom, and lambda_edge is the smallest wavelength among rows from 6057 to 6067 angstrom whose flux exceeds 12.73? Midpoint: 6087.9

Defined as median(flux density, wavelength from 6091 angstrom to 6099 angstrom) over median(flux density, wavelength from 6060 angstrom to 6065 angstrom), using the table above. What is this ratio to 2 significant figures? 0.97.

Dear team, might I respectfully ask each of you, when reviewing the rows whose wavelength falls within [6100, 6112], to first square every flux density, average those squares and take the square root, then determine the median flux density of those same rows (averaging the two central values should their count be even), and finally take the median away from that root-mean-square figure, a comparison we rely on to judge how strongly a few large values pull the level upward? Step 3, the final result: -0.2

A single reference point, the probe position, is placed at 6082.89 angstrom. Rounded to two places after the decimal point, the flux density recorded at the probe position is 12.81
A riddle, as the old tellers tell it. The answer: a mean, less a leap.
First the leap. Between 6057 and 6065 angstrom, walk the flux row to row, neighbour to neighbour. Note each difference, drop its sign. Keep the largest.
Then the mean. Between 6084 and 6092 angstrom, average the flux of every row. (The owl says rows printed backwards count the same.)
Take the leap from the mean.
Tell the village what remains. 11.64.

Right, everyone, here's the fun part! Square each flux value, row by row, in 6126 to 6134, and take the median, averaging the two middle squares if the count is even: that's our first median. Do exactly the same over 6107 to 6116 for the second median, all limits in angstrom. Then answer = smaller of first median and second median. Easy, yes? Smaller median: 158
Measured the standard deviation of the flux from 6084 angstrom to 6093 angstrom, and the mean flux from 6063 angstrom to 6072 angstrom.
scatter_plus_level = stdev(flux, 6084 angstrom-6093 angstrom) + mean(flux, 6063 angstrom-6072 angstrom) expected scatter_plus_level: 13.5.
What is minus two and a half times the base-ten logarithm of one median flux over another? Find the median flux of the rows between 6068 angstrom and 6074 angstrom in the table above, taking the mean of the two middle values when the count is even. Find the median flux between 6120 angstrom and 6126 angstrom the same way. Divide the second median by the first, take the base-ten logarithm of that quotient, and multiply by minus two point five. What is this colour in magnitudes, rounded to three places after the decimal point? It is -0.001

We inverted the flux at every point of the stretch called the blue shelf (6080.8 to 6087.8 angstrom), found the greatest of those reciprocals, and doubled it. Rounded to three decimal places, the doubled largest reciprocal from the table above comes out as 0.160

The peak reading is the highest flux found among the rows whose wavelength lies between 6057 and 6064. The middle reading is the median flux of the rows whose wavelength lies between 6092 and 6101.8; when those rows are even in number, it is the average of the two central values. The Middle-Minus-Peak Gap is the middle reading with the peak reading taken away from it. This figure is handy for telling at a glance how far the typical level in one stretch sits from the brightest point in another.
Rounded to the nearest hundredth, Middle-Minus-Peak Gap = -1.21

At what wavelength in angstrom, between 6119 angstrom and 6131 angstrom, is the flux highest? 6129.29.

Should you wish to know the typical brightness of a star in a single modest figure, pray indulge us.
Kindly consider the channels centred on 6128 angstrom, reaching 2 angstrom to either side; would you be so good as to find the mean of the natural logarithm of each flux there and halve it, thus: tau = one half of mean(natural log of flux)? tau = 1.27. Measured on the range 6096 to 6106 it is 1.26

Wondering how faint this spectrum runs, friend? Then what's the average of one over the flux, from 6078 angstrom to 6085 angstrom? 0.0770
